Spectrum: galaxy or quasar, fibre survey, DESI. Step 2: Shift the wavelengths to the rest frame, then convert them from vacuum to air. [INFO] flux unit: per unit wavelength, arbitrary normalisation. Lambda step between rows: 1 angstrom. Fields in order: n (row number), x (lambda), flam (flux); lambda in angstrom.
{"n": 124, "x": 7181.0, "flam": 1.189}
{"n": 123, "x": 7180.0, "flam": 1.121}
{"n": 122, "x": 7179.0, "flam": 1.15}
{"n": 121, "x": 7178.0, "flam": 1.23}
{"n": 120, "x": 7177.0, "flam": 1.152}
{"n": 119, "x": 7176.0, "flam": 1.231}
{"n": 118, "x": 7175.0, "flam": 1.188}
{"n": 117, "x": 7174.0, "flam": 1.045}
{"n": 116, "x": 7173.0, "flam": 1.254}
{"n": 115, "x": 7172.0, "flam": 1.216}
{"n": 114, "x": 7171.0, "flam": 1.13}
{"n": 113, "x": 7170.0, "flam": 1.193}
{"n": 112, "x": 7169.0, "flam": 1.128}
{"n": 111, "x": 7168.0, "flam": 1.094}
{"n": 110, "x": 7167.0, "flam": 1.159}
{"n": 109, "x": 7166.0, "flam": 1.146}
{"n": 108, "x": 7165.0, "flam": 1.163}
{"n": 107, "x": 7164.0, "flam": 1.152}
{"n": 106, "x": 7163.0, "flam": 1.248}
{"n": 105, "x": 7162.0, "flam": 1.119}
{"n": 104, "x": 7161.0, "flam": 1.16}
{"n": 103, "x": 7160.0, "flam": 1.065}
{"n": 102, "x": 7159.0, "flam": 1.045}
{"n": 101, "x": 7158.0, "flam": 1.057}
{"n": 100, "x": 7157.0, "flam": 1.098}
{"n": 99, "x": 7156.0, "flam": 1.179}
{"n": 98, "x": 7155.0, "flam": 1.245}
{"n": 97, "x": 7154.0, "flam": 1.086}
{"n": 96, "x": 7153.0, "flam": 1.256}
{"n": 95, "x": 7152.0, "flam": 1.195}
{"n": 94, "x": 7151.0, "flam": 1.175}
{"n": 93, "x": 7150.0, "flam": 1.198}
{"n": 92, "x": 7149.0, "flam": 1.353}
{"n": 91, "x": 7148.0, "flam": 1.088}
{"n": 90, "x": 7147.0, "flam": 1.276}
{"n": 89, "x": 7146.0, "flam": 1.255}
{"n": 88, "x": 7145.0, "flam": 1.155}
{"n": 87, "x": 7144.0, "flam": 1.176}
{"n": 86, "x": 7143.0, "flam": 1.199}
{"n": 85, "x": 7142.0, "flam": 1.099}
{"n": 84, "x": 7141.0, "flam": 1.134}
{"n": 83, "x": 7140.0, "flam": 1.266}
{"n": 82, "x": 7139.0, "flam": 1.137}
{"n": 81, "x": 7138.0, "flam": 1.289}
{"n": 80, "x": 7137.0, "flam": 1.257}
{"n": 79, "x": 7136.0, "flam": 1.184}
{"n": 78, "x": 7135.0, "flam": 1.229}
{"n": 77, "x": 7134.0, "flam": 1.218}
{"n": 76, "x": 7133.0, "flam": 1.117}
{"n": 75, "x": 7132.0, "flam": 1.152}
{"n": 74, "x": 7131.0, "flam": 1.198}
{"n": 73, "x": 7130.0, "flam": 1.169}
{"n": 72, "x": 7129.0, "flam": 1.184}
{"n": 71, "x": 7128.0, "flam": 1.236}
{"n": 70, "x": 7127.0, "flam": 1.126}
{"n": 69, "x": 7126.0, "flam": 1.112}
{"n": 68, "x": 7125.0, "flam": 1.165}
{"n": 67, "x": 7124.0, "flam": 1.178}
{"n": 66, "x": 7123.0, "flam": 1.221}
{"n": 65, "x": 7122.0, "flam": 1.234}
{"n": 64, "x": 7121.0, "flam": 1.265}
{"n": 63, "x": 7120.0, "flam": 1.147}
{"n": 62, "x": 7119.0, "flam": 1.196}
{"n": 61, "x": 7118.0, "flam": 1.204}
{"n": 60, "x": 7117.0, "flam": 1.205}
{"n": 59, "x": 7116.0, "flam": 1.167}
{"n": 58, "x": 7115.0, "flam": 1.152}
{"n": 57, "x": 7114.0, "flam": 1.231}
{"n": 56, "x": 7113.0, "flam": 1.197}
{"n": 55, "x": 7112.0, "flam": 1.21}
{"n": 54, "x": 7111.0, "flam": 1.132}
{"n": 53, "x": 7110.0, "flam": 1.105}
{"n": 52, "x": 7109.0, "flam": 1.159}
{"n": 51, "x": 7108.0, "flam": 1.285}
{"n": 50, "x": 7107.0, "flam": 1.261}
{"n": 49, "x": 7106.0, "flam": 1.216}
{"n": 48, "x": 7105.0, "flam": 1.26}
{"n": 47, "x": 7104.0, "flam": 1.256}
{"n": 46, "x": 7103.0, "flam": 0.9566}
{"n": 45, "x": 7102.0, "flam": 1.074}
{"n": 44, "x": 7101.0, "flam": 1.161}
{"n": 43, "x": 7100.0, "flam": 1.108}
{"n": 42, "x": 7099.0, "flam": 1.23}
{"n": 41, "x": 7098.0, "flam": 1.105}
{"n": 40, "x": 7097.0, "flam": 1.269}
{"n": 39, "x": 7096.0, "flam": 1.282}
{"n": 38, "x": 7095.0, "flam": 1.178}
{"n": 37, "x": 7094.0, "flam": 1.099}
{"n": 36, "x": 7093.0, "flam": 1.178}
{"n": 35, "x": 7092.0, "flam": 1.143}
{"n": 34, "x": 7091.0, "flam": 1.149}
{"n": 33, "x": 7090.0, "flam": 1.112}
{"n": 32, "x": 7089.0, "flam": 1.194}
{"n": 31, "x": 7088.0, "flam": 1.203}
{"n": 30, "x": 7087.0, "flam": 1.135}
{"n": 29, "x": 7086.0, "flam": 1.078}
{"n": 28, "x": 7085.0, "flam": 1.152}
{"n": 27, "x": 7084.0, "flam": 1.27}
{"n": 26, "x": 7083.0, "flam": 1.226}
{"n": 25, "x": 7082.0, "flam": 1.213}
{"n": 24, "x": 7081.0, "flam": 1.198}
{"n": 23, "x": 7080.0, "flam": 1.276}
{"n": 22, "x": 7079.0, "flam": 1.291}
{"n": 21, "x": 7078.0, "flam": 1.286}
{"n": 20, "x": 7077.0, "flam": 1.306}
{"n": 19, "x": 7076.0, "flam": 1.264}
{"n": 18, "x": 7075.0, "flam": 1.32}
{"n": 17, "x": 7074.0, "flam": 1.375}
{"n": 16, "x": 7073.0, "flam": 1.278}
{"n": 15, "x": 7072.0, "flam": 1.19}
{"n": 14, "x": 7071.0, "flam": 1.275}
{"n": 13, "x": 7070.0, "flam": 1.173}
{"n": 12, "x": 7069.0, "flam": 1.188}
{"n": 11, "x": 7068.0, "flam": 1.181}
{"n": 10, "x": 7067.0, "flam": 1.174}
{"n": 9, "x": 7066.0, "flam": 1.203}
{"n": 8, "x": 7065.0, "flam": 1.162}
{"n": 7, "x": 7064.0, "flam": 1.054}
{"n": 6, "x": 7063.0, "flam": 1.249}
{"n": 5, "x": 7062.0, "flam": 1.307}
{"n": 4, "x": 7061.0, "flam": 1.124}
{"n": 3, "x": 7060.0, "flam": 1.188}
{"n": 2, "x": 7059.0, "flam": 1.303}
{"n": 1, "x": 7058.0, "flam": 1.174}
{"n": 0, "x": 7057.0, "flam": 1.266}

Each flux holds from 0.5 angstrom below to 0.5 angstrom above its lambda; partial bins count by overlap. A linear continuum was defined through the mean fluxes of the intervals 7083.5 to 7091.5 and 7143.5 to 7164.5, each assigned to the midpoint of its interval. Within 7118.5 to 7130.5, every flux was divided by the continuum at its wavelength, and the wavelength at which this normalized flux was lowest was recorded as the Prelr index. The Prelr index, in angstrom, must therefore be 7126.0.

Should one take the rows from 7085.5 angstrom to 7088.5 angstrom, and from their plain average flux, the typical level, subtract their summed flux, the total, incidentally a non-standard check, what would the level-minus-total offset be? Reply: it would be -2.28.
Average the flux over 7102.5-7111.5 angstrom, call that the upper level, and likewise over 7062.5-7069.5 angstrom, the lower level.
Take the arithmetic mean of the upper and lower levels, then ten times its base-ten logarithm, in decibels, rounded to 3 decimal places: 0.708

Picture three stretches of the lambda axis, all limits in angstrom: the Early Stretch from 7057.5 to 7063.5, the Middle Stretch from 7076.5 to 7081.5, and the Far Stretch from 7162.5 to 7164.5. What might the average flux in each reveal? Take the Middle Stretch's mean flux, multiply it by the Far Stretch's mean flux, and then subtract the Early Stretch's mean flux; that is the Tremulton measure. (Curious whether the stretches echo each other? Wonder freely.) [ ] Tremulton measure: 0.30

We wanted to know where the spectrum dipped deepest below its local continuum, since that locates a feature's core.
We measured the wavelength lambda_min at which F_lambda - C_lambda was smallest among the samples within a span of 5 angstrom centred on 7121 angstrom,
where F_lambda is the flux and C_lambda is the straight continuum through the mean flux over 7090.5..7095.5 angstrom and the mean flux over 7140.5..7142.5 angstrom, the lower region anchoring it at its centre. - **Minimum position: 7120.0 angstrom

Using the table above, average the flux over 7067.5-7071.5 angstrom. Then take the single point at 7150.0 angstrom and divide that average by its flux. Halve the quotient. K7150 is 0.50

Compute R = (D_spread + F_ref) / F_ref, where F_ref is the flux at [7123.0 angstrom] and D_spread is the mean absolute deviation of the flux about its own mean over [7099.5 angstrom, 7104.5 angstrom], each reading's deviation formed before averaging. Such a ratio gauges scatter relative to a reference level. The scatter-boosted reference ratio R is 1.064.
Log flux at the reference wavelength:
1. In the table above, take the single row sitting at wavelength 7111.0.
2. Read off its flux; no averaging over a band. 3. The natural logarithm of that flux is 0.12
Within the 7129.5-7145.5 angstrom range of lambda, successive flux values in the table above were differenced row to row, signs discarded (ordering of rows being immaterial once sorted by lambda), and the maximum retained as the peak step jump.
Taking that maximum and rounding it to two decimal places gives 0.15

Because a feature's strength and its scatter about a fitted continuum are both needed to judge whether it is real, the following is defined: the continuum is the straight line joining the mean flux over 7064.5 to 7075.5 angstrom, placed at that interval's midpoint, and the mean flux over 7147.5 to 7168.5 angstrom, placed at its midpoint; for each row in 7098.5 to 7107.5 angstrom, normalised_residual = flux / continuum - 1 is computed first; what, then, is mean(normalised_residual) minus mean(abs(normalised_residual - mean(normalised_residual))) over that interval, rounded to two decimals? -0.10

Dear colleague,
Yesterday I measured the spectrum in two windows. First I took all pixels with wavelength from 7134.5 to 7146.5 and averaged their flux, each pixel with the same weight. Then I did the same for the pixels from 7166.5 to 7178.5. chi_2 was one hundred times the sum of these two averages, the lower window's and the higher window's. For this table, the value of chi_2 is 237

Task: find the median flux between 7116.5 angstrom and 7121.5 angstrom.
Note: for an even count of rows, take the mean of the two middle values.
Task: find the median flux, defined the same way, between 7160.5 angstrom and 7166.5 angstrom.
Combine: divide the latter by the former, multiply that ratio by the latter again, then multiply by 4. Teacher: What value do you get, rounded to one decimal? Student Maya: 4.4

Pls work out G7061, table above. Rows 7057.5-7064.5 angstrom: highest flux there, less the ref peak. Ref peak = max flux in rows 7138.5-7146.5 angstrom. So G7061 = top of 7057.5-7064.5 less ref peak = 0.04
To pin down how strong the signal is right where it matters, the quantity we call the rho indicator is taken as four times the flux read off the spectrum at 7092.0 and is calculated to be 4.6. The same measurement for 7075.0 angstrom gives 5.3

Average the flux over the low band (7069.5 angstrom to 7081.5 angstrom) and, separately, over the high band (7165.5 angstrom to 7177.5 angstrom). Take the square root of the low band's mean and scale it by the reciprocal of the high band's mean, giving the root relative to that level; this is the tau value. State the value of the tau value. 0.970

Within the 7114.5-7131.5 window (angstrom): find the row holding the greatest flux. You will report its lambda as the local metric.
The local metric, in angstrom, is 7121.0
